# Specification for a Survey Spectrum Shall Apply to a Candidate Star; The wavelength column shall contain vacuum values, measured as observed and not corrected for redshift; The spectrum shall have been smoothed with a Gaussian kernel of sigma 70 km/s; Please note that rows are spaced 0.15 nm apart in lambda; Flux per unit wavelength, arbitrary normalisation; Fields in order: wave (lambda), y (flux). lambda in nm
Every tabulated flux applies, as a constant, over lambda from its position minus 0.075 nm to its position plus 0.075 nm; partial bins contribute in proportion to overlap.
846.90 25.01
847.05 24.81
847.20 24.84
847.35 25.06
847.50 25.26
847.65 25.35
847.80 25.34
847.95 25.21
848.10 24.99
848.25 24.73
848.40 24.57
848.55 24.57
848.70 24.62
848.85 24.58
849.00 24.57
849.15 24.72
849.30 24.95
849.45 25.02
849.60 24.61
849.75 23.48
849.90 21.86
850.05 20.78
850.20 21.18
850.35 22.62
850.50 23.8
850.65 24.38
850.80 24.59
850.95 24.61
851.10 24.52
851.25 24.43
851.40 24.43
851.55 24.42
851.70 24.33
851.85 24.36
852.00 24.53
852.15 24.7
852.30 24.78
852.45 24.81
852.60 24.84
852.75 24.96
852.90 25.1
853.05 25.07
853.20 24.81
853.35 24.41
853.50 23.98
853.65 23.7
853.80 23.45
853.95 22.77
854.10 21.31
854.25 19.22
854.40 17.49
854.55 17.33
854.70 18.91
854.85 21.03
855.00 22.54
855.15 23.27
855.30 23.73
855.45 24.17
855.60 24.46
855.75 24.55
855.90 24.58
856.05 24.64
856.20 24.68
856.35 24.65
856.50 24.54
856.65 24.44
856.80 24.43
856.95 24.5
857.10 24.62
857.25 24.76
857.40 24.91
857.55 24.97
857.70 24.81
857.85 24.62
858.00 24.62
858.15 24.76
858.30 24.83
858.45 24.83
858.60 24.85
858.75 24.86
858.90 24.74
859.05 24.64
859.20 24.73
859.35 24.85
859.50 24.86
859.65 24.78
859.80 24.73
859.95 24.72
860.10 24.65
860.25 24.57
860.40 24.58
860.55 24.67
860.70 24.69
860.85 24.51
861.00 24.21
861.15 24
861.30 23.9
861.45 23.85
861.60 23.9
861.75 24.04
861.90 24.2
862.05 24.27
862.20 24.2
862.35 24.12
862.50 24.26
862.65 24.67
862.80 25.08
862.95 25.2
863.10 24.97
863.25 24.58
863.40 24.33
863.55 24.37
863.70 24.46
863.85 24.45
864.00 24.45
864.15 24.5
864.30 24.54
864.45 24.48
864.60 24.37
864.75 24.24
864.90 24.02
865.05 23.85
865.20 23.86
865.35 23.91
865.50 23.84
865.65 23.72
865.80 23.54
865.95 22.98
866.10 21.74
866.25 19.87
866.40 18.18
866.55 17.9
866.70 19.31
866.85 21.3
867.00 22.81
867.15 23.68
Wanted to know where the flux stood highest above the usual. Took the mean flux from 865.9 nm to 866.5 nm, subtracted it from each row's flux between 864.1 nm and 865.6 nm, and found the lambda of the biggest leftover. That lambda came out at 864.30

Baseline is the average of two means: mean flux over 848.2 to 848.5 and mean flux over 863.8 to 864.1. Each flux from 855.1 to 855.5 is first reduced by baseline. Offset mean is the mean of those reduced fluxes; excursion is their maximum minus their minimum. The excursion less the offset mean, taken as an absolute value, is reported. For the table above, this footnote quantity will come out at 1.7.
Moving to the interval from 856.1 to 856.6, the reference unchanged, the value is 0.1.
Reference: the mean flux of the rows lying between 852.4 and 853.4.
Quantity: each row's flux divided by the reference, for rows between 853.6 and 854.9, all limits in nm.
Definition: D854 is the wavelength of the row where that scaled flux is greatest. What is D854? 853.65 nm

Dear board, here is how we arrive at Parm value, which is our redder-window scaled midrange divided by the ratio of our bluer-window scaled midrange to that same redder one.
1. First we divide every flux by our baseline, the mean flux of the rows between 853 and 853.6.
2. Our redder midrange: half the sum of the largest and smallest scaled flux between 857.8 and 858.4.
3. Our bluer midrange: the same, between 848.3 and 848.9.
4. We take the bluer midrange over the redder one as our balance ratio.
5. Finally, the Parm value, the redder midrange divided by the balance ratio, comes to 1.01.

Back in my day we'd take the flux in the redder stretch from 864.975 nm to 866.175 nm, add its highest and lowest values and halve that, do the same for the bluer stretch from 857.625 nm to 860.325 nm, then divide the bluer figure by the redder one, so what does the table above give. 1.08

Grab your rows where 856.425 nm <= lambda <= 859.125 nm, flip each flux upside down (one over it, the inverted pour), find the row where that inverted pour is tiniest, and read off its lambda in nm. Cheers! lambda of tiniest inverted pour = 857.55 nm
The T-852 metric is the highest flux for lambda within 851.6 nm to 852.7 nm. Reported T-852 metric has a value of 24.84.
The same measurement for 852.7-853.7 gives 25.1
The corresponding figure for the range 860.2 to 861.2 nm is 24.69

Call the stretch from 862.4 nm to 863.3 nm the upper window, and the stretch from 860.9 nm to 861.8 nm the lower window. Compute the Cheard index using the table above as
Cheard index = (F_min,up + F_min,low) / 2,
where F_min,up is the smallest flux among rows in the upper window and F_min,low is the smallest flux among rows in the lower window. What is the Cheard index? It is 24.1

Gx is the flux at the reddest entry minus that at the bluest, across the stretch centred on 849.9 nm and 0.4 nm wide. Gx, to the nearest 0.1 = -2.7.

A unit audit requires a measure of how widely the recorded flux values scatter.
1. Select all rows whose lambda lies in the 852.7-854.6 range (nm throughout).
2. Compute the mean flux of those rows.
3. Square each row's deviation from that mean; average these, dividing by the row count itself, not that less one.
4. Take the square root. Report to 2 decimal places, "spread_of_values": 2.73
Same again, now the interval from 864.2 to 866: 0.42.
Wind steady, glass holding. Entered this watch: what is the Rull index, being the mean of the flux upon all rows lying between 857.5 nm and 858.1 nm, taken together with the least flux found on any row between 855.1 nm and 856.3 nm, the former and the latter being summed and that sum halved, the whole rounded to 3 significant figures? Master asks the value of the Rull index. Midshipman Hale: 24.0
